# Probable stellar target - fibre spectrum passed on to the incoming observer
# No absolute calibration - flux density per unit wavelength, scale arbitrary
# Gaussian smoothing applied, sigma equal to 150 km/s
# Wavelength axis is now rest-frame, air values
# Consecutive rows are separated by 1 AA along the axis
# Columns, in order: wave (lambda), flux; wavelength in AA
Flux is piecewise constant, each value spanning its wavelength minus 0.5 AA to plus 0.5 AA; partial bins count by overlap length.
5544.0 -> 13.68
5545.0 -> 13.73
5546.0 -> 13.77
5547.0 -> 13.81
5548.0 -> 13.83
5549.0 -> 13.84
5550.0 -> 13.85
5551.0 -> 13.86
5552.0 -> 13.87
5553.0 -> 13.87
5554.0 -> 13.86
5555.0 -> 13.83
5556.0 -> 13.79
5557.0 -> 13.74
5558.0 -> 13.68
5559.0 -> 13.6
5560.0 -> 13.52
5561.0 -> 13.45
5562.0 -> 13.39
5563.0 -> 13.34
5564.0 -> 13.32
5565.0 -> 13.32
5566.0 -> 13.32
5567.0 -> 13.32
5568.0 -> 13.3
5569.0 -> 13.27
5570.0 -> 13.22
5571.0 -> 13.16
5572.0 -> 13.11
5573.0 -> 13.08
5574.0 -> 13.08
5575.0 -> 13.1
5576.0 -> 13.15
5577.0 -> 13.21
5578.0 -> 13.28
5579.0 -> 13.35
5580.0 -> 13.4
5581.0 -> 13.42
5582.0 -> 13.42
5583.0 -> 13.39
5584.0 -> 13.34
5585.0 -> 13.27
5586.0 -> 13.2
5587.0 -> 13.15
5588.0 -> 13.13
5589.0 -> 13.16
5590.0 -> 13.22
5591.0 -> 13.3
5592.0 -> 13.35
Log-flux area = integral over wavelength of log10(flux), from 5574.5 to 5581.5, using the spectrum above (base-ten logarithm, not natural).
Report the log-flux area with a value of 7.86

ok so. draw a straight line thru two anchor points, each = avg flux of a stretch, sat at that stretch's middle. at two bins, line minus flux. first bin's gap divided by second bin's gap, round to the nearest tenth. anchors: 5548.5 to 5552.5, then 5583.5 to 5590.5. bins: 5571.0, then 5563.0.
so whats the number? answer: 1.1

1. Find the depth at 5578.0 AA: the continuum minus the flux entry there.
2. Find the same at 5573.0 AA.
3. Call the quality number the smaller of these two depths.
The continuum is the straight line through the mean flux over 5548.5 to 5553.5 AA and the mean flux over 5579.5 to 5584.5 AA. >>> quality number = 0.17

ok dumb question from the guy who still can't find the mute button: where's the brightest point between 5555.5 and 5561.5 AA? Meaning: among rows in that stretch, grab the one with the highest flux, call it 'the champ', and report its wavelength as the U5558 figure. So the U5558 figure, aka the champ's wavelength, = 5556.0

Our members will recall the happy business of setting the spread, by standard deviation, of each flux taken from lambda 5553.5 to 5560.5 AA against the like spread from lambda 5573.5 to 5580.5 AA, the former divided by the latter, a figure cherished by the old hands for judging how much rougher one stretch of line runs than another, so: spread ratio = 1.0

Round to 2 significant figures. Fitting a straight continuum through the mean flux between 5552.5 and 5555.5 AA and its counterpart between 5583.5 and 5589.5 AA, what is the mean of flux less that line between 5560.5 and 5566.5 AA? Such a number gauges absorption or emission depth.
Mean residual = -0.31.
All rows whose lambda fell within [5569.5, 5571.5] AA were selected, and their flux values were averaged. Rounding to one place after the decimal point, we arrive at 13.2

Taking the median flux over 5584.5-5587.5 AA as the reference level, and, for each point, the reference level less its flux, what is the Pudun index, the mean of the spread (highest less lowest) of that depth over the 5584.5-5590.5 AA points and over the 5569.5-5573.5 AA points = 0.14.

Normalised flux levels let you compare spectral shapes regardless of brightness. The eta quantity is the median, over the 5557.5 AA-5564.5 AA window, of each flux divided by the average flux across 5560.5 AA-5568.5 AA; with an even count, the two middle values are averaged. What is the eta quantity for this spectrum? 1.01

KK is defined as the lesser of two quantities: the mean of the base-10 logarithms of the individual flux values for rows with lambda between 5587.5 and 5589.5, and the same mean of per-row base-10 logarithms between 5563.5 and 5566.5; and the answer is 1.12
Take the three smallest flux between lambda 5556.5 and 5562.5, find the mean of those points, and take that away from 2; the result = -11.45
